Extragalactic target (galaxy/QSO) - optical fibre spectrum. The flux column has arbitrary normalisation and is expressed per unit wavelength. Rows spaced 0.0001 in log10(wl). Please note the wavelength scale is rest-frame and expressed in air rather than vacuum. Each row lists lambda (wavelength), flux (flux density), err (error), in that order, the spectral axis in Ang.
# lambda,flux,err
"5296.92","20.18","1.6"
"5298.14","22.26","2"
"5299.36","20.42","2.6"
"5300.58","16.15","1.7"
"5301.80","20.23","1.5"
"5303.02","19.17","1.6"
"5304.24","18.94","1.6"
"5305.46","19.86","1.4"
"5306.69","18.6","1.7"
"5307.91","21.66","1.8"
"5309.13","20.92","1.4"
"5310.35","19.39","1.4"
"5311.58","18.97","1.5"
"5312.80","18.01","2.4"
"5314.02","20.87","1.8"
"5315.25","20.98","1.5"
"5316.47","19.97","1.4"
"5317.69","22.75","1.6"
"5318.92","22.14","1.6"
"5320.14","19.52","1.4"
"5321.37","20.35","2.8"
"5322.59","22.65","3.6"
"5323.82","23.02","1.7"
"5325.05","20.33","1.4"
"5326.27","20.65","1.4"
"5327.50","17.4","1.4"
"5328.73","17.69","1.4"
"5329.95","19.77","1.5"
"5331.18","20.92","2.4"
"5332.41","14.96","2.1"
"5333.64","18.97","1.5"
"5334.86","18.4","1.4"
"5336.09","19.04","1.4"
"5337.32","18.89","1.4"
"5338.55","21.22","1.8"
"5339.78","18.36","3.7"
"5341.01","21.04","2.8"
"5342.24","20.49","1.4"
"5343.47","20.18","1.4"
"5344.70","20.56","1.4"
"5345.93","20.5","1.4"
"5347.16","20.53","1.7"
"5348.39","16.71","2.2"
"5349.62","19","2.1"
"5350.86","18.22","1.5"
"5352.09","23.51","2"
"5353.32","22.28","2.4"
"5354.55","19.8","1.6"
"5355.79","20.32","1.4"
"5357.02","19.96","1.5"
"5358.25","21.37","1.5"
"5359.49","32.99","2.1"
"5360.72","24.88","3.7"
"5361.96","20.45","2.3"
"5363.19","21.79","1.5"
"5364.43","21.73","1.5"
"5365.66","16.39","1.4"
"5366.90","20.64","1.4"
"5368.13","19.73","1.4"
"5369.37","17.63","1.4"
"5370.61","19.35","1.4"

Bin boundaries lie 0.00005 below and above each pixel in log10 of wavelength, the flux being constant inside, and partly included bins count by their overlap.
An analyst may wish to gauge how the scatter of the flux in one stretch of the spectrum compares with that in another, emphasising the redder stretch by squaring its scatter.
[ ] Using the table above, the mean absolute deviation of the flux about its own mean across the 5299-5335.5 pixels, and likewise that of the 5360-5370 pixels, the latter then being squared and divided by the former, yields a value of 2.5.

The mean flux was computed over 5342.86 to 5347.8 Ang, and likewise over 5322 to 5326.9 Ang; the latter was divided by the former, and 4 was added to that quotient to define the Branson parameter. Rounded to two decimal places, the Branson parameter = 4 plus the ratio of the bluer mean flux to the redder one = 5.06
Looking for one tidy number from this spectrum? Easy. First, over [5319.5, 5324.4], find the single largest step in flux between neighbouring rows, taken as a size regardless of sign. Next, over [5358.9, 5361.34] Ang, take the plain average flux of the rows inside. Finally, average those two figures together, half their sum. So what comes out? 16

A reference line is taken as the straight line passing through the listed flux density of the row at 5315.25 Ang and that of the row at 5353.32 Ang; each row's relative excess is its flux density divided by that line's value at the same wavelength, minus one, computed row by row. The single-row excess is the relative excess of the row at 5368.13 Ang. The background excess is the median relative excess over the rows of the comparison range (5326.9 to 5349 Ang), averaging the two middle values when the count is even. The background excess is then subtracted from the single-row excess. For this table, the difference -0.03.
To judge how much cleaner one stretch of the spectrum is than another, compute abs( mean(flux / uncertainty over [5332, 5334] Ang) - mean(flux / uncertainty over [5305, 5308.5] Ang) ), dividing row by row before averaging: 2.5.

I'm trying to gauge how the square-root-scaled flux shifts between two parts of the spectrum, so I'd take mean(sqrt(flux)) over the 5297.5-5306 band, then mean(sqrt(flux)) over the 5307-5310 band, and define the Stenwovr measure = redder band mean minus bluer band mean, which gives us 0.2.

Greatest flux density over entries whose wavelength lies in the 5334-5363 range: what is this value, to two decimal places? 32.99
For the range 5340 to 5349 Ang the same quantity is 21.04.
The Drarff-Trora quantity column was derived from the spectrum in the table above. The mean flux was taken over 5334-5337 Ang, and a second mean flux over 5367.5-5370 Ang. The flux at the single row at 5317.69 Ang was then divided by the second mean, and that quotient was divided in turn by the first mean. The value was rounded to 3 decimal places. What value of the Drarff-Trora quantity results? 0.065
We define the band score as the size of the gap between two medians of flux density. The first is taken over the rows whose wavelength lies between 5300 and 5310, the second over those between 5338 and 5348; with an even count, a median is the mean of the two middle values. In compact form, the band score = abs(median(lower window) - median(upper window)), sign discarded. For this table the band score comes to 1.0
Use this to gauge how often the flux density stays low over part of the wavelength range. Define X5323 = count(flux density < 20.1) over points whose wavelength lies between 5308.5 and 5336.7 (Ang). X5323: 12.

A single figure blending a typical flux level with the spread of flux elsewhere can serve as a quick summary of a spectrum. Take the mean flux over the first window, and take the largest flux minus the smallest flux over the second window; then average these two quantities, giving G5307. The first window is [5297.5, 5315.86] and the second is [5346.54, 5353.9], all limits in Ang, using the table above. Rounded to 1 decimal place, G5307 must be 13.3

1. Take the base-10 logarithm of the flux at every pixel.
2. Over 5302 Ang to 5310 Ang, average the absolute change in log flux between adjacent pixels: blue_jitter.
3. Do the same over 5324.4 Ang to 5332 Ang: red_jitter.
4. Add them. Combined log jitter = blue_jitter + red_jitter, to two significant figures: 0.059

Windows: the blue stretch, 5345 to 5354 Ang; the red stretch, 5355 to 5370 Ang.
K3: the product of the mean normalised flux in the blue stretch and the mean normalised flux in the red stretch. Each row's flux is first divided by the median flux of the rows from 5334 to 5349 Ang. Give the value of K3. 1.04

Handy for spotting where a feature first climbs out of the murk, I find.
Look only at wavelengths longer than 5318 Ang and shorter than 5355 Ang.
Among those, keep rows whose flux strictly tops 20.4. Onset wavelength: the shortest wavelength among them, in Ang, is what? 5318.92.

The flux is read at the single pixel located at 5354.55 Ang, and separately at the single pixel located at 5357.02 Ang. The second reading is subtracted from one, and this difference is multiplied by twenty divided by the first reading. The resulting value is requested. -19.2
